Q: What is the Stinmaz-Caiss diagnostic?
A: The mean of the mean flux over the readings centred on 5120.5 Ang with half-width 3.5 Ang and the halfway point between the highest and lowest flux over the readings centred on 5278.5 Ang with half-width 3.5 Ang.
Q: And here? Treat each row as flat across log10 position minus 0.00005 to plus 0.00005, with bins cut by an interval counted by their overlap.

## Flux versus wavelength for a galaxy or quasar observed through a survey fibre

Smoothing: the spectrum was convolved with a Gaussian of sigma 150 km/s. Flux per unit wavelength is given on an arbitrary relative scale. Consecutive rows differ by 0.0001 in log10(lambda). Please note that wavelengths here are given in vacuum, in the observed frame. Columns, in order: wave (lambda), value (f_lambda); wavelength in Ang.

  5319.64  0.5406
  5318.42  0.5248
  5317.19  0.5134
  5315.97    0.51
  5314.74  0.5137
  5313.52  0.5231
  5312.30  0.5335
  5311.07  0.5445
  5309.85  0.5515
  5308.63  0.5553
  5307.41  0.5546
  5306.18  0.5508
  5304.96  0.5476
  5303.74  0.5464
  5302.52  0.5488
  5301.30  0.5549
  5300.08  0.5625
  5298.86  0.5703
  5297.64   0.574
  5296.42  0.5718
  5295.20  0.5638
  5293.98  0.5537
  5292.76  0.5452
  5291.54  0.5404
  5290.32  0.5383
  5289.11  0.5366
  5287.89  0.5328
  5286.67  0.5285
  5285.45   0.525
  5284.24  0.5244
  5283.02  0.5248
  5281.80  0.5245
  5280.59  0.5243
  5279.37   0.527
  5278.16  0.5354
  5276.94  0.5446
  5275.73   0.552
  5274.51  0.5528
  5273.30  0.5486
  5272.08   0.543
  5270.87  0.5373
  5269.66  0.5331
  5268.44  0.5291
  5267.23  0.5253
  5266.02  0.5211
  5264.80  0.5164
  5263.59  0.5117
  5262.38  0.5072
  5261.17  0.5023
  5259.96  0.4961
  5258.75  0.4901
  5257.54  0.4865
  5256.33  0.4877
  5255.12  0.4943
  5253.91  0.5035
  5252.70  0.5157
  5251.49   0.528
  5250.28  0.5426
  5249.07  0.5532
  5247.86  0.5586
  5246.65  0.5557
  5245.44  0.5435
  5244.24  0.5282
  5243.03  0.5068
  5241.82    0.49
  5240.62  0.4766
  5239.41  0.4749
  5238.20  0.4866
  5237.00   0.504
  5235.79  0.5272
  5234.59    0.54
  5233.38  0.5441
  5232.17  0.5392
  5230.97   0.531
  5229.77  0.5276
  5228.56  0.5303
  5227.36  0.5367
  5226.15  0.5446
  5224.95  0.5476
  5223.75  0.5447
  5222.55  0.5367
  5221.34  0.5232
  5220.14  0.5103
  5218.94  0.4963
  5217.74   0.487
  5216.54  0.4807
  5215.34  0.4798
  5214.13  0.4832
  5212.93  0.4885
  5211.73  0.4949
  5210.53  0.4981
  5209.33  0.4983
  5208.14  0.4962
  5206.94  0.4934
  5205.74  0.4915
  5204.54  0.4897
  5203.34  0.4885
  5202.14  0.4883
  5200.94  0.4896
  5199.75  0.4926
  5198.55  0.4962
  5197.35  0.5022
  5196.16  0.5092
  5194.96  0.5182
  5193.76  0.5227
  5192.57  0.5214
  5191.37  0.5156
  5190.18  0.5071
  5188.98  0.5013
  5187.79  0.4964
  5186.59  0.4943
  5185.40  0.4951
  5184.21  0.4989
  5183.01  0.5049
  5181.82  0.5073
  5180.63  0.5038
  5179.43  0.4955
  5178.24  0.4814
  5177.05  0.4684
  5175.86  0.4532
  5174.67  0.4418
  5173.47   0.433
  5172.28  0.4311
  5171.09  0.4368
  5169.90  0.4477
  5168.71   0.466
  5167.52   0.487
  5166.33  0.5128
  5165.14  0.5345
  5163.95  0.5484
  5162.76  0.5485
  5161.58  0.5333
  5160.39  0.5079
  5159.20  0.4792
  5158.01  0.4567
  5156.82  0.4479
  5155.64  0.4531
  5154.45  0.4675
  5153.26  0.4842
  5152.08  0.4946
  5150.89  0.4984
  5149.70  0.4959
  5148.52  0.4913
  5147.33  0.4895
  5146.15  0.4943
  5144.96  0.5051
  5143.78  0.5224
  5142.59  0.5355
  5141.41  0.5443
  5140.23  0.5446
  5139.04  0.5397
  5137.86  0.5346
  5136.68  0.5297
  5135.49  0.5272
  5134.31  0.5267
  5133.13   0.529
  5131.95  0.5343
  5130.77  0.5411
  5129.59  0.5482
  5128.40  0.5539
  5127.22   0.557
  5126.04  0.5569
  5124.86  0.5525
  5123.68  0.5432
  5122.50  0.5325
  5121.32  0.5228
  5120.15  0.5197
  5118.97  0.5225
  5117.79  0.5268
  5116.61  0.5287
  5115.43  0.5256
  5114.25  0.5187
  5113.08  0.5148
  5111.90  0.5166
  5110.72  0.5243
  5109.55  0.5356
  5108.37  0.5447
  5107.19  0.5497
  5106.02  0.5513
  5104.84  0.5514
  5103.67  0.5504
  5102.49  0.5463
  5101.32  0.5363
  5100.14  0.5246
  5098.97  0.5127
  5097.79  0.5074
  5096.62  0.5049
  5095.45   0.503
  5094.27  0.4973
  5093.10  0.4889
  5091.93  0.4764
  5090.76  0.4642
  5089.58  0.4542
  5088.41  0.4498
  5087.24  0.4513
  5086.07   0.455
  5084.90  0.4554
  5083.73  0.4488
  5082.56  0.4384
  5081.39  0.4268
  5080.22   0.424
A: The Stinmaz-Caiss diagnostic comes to 0.53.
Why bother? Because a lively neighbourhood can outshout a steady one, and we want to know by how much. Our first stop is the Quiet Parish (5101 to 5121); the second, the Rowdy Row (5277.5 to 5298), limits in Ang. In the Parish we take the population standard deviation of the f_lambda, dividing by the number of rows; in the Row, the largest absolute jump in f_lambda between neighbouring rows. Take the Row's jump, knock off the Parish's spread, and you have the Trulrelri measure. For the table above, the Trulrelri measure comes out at -0.003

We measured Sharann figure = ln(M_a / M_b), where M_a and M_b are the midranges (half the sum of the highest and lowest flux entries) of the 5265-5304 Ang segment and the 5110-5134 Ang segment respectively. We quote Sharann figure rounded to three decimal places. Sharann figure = 0.022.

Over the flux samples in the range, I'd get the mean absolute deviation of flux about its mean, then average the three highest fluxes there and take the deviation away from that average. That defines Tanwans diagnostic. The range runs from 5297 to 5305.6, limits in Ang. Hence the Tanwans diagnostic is 0.559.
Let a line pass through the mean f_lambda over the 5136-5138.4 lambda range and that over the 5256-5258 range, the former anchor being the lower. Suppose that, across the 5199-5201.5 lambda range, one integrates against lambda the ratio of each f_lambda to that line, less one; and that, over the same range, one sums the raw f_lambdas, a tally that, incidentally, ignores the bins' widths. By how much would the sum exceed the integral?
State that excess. 1.06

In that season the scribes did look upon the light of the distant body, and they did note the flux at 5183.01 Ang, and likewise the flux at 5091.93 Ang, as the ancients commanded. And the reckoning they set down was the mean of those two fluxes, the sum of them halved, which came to 0.491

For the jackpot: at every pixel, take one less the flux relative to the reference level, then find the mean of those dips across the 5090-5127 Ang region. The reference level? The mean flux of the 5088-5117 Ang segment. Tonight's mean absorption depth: -0.02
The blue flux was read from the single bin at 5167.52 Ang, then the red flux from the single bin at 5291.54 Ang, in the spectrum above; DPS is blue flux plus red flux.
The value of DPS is 1.03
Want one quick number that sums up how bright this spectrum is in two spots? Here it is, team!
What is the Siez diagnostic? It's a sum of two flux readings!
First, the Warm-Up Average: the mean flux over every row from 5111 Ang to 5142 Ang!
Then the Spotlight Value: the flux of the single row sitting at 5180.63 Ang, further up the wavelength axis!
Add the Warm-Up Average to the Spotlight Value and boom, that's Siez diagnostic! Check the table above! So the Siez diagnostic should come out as 1.04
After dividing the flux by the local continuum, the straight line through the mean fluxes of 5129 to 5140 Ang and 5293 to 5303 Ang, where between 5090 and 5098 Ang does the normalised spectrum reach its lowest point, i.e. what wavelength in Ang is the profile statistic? 5090.76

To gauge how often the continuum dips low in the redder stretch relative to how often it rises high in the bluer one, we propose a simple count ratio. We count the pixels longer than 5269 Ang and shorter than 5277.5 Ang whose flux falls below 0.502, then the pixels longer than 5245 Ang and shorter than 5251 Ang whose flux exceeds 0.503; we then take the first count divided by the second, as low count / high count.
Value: 0.00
